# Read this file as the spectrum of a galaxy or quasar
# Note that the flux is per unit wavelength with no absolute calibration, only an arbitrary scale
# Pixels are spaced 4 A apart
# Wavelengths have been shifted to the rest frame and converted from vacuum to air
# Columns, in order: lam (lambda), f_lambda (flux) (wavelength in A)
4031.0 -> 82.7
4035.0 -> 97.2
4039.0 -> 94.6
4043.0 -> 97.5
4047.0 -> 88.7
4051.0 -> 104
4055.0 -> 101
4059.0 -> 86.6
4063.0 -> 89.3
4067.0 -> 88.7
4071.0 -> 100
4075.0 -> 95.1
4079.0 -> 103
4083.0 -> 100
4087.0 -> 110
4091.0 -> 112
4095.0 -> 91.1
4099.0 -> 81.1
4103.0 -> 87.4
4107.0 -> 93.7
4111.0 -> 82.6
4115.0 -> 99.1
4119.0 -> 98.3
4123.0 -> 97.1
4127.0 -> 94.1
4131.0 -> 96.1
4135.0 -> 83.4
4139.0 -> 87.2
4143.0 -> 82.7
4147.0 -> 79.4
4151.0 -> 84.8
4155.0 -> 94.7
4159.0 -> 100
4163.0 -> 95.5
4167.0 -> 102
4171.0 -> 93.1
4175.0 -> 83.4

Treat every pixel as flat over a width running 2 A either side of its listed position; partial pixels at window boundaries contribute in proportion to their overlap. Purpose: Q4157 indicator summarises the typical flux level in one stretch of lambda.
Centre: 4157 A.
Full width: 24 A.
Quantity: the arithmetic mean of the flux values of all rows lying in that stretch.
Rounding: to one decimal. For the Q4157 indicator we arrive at 92.7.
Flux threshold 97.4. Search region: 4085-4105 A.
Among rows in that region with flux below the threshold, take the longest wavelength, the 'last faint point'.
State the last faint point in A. 4103.0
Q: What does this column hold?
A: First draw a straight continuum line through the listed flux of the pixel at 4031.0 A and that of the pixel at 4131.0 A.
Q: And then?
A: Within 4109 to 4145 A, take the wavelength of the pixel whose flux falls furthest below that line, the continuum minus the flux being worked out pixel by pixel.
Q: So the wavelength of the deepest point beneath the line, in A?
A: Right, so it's 4143.0 A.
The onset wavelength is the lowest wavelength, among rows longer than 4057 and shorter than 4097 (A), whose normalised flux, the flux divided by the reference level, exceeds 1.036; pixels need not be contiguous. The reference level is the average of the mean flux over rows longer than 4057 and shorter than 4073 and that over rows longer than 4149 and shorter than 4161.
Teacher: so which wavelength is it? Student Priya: 4071.0 A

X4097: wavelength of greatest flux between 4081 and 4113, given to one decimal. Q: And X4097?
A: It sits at 4091.0 A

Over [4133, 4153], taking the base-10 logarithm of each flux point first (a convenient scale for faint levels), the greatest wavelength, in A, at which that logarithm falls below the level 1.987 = 4151.0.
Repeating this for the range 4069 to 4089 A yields 4075.0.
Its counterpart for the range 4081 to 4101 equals 4099.0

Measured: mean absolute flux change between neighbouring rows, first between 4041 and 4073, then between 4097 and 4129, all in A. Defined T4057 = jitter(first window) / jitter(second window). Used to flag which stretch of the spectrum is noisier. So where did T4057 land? 1.2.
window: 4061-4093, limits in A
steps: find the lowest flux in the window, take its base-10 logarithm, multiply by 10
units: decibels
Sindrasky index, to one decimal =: 19.5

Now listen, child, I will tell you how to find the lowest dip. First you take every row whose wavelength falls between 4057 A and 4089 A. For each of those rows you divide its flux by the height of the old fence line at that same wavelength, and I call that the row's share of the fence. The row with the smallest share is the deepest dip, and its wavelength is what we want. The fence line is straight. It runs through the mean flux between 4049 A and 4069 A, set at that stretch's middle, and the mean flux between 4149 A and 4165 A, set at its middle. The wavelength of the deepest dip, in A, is 4059.0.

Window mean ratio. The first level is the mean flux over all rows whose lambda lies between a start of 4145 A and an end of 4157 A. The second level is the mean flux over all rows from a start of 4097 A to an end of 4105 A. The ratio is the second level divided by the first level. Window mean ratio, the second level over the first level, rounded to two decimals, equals 0.98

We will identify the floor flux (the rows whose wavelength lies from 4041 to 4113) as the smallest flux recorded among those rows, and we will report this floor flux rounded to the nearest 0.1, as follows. 81.1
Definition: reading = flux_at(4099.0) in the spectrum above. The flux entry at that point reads 81.1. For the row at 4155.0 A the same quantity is 94.7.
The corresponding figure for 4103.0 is 87.4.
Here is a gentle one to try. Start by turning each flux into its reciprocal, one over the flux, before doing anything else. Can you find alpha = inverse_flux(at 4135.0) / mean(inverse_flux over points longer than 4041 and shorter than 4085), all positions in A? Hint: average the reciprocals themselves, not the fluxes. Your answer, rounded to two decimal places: 1.14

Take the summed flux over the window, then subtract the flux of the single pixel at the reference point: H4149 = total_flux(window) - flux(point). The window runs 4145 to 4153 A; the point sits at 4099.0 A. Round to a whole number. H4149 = 83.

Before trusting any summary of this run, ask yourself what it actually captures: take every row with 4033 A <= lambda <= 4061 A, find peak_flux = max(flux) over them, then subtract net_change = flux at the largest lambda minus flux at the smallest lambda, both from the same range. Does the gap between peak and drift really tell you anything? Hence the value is 115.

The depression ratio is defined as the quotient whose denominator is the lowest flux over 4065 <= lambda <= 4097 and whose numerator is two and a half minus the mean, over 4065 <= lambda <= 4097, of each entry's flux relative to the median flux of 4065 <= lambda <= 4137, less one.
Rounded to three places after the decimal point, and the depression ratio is 0.028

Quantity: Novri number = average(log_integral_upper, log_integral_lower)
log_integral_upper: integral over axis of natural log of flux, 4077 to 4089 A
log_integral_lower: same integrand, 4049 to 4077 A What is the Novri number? 92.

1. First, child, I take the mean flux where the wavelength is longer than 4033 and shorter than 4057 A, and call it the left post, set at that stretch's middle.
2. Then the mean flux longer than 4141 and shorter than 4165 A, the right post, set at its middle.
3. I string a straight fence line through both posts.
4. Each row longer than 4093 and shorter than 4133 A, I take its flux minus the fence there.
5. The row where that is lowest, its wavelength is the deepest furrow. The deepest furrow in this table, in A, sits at 4099.0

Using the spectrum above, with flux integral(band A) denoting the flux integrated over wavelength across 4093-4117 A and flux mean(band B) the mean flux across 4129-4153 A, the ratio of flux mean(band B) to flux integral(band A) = 0.0400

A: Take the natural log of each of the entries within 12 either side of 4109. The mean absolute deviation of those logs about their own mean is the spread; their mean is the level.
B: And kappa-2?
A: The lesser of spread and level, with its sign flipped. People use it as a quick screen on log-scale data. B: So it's -0.07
